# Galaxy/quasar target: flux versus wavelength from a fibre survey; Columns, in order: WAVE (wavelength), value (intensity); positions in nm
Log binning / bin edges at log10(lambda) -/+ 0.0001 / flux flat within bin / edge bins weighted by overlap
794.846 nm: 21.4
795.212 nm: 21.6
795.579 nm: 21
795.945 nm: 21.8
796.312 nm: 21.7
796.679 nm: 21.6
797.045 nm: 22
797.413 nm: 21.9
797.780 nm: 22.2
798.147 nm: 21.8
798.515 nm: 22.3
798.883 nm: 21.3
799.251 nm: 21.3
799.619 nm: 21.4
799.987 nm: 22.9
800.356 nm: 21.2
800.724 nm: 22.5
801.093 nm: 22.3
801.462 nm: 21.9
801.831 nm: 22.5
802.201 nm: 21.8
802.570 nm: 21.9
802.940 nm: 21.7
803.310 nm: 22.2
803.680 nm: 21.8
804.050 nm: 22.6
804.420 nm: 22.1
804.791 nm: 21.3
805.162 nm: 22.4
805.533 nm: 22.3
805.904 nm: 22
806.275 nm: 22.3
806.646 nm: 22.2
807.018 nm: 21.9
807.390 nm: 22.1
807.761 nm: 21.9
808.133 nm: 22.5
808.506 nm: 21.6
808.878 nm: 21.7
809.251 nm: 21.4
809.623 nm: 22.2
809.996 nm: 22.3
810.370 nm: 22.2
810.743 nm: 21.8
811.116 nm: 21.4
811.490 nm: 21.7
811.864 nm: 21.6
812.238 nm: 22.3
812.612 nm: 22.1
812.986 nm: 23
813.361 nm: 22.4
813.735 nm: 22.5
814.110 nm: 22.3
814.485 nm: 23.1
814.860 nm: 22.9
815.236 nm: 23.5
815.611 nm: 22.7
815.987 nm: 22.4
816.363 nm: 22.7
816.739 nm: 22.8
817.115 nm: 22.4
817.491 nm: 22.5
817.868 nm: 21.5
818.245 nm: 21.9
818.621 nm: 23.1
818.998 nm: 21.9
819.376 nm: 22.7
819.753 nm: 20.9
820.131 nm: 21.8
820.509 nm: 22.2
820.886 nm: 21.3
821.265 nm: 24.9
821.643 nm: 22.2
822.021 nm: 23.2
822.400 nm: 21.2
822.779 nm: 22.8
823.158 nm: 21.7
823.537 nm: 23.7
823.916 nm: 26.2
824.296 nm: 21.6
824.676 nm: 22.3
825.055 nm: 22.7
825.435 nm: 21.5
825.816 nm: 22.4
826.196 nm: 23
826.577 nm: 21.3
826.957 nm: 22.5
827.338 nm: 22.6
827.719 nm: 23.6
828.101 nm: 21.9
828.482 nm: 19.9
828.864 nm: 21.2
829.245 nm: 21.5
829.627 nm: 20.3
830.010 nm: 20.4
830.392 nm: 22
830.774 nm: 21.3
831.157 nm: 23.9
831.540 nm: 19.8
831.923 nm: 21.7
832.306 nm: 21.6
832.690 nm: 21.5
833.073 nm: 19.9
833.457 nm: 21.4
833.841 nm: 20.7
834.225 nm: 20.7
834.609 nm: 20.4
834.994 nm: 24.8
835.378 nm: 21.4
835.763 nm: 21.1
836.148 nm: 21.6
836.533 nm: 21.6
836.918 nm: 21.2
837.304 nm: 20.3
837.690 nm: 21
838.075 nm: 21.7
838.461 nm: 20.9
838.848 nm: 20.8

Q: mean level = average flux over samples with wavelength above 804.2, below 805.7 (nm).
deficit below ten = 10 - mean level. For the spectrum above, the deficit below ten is -12.0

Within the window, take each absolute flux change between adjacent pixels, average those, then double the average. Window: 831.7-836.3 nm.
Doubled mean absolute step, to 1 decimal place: 2.3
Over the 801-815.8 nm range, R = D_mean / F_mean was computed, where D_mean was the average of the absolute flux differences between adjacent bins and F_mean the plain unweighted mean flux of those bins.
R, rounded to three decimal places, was 0.019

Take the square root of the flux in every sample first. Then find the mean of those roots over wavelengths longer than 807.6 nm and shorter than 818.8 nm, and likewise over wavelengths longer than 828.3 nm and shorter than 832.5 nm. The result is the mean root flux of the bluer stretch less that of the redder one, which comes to 0.11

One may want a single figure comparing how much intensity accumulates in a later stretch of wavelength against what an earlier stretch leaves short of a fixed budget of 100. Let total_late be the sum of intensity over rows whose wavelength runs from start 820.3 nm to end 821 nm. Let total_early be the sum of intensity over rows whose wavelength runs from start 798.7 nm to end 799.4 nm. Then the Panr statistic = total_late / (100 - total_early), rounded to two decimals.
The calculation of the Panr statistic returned 0.76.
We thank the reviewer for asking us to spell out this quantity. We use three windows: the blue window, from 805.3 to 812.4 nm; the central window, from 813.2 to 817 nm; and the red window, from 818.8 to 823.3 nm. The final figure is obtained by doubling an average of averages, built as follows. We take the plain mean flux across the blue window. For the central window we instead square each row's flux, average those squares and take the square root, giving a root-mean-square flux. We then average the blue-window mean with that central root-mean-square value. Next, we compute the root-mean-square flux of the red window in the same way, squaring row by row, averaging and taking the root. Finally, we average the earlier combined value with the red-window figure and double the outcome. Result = 44.61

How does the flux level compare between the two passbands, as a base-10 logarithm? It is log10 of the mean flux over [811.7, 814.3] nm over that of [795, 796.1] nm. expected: 0.017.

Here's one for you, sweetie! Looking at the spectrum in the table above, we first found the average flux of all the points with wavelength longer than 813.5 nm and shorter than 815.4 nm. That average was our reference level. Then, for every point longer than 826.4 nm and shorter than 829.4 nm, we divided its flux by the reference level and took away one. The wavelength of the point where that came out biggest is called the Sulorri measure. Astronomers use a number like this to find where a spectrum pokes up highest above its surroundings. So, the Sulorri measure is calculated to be 827.719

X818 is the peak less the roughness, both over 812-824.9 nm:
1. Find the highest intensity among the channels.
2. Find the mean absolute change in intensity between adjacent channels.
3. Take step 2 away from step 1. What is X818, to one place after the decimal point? 25.1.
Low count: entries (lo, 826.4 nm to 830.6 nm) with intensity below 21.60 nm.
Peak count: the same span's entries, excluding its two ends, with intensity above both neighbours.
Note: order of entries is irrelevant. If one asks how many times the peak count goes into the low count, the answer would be 3.0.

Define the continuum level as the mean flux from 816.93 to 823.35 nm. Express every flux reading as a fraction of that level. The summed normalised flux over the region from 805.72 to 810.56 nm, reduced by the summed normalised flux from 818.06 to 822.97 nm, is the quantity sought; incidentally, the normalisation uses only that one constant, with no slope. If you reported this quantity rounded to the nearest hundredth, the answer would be -0.17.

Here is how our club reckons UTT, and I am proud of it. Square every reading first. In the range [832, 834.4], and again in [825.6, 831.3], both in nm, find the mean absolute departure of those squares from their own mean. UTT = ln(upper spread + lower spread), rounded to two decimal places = 4.15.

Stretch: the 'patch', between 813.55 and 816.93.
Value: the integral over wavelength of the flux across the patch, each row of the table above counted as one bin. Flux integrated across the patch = 76.9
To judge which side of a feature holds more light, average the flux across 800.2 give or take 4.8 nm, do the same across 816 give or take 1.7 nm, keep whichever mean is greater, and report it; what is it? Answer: 22.8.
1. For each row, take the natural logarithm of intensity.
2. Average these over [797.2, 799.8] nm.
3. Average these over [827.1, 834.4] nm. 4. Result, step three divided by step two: 0.99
